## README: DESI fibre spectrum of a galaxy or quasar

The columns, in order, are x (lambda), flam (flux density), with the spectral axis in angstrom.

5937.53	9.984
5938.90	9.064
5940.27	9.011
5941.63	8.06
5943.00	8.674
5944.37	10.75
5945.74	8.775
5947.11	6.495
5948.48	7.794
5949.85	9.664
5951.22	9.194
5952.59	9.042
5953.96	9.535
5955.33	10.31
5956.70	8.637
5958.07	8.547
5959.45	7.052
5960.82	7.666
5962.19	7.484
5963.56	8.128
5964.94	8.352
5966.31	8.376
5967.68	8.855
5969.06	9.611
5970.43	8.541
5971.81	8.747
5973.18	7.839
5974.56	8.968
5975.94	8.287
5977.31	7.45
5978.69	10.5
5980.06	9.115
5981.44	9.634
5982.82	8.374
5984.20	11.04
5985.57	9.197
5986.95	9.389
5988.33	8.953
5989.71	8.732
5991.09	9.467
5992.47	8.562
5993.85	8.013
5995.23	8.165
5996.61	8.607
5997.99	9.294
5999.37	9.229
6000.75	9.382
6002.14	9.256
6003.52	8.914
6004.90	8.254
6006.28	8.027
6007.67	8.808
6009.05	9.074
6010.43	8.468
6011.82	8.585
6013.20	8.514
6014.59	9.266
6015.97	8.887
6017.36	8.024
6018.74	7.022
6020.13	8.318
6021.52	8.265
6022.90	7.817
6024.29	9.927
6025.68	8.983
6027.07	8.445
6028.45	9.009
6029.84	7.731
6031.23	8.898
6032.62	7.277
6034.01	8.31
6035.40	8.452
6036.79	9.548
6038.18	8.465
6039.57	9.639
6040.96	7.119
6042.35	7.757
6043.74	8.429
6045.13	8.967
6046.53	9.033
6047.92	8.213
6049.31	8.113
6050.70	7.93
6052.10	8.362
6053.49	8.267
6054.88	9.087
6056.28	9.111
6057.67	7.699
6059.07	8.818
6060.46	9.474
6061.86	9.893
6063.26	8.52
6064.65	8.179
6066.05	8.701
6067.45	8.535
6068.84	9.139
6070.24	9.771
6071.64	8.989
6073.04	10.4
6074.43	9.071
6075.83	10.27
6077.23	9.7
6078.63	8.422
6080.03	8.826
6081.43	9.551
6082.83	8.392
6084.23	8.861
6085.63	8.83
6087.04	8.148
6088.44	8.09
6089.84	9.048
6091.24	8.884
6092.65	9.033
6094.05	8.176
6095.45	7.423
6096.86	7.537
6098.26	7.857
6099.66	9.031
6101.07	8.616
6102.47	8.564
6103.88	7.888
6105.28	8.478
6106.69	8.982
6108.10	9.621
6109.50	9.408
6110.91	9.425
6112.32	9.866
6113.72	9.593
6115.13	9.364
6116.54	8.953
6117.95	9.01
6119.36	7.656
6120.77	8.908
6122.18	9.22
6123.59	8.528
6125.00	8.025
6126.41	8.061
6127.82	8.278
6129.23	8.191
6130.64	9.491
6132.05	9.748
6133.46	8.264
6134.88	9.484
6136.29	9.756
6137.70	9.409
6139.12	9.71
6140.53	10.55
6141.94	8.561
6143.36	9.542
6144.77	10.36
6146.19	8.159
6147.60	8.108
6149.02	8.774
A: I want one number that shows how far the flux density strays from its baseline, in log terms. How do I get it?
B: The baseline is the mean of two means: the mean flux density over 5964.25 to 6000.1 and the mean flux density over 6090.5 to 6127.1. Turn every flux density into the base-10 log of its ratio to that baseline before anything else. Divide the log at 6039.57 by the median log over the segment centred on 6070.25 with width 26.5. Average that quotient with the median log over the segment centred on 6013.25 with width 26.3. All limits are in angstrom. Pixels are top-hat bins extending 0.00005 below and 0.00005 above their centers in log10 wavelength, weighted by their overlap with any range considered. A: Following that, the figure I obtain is 2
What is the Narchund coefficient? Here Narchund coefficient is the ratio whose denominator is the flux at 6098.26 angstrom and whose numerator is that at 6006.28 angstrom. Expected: 1.02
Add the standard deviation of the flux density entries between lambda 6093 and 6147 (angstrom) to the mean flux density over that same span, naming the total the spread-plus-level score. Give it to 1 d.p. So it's 9.7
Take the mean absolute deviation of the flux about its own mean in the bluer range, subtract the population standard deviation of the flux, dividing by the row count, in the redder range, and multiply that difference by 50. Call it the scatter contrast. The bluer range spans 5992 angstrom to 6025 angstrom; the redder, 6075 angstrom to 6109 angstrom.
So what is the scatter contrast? -9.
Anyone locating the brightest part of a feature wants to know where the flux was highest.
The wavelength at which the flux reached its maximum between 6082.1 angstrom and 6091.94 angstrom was 6089.84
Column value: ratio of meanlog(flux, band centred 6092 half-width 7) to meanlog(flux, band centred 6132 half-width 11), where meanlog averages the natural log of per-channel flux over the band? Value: 0.96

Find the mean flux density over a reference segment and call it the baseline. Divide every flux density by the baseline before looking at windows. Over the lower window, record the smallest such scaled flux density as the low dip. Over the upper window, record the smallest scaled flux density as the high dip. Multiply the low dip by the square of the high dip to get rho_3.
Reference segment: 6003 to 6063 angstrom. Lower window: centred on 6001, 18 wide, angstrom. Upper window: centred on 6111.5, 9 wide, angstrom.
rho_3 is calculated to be 1.13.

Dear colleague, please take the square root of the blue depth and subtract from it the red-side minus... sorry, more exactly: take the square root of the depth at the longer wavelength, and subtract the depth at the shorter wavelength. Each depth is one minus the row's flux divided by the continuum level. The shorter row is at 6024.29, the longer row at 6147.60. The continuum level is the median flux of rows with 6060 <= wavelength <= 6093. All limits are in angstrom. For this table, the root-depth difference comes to 0.42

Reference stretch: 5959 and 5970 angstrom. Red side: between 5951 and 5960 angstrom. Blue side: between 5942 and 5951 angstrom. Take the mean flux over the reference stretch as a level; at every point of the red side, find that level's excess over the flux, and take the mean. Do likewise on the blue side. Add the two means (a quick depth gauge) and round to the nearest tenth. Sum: -1.2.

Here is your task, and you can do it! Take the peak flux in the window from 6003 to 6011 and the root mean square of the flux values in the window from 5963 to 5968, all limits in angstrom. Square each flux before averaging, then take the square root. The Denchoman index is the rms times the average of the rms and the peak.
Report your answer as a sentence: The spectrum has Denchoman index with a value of 74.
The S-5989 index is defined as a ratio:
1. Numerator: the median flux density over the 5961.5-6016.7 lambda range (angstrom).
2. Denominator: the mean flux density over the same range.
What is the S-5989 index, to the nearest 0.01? 1.00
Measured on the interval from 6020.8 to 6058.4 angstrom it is 0.99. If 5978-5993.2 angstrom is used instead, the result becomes 0.98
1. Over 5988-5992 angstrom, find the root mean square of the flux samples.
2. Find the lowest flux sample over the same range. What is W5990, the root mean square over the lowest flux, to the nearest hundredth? 1.04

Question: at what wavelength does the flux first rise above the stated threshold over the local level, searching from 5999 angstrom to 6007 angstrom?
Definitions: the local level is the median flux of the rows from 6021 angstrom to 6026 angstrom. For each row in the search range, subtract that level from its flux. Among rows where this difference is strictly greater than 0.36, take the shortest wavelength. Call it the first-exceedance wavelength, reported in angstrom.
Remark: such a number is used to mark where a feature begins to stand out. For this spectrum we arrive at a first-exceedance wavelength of 5999.37 angstrom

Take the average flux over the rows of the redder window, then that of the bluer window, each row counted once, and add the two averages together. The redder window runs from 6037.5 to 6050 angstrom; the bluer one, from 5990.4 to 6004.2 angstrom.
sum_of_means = 17.3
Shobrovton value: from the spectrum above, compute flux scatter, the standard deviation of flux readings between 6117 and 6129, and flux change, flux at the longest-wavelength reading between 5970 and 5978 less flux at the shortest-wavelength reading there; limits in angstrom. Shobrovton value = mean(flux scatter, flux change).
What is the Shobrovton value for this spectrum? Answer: -0.3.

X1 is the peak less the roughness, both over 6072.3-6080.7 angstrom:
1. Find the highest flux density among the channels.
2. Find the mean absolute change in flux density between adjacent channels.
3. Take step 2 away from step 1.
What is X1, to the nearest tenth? 9.4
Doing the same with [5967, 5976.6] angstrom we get 8.8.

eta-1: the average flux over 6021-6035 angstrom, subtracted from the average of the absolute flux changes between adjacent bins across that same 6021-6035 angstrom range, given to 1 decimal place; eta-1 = -7.4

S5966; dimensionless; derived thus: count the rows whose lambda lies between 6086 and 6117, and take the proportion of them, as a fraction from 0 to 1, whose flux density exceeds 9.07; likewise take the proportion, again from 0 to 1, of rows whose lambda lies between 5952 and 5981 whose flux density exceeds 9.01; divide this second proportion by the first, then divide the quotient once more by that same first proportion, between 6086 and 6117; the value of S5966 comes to 3.8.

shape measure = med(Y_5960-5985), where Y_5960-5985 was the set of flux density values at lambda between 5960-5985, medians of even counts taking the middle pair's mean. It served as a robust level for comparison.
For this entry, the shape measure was 8.46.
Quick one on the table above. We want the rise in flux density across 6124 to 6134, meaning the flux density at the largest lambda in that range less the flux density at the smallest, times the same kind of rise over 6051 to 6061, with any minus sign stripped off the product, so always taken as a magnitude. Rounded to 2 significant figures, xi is 0.27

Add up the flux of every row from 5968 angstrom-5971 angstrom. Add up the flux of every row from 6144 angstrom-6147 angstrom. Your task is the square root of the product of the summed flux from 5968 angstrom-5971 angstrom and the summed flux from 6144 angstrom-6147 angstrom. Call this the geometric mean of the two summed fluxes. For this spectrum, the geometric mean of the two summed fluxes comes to 18.3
